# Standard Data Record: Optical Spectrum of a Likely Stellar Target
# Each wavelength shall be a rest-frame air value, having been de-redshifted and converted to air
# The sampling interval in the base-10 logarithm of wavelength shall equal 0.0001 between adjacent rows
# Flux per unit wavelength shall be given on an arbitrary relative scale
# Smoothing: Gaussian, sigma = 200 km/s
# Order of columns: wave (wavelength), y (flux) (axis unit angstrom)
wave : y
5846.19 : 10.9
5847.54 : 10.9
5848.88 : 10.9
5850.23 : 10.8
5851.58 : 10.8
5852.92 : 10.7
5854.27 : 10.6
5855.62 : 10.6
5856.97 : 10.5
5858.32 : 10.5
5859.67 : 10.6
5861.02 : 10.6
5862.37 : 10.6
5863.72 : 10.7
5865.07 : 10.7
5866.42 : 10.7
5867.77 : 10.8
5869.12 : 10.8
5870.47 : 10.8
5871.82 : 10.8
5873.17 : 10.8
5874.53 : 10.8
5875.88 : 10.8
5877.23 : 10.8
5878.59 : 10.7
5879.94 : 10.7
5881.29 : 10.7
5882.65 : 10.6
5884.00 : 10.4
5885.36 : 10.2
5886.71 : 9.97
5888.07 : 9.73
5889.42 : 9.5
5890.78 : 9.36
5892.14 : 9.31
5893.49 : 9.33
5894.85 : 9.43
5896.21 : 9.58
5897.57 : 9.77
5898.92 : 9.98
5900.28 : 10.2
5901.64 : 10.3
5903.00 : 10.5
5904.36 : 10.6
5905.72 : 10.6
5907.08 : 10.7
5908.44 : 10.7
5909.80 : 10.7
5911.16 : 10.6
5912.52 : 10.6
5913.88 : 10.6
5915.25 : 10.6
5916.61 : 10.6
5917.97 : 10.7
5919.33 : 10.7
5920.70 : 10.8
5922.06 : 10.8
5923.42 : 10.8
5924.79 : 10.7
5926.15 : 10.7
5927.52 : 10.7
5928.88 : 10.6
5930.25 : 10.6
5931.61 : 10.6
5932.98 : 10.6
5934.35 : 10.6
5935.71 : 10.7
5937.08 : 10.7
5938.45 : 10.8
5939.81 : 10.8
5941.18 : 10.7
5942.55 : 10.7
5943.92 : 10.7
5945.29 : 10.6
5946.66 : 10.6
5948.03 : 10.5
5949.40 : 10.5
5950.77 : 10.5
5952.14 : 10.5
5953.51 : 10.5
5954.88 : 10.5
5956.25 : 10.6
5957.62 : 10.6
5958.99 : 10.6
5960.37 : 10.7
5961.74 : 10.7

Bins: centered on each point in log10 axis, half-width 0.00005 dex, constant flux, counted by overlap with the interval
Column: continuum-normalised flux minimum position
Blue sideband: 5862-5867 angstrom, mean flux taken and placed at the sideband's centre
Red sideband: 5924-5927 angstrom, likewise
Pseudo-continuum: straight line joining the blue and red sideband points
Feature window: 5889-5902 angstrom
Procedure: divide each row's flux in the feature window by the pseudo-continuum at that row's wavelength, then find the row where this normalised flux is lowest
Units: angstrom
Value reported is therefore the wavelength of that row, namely 5892.14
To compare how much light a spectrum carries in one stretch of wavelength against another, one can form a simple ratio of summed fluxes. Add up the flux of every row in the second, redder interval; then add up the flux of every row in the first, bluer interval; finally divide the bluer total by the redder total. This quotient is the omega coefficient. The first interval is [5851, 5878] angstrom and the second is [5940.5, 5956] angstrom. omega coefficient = 1.8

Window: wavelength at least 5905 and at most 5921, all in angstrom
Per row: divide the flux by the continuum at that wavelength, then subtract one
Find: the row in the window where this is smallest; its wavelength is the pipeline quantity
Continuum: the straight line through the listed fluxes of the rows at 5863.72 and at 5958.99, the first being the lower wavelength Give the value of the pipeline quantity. 5905.72 angstrom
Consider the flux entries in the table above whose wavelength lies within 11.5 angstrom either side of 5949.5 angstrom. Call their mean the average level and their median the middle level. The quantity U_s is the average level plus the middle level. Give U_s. 21.2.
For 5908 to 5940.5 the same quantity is 21.4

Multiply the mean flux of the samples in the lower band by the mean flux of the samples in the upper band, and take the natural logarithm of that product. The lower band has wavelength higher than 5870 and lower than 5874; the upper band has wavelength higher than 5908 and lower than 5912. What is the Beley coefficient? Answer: 4.75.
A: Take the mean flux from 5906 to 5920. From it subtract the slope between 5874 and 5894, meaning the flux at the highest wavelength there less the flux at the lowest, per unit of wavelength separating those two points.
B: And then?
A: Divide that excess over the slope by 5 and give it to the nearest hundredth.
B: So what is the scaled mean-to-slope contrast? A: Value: 2.15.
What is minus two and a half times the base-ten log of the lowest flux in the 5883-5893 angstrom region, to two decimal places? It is -2.42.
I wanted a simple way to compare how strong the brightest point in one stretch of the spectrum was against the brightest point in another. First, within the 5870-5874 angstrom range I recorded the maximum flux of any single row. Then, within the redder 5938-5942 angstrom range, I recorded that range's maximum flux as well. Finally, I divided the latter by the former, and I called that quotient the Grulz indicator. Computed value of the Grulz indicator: 1.00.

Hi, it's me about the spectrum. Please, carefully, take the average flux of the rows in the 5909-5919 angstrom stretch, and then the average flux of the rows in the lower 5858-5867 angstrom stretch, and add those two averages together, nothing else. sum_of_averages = 21.3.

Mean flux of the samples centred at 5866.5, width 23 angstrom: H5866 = 10.7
